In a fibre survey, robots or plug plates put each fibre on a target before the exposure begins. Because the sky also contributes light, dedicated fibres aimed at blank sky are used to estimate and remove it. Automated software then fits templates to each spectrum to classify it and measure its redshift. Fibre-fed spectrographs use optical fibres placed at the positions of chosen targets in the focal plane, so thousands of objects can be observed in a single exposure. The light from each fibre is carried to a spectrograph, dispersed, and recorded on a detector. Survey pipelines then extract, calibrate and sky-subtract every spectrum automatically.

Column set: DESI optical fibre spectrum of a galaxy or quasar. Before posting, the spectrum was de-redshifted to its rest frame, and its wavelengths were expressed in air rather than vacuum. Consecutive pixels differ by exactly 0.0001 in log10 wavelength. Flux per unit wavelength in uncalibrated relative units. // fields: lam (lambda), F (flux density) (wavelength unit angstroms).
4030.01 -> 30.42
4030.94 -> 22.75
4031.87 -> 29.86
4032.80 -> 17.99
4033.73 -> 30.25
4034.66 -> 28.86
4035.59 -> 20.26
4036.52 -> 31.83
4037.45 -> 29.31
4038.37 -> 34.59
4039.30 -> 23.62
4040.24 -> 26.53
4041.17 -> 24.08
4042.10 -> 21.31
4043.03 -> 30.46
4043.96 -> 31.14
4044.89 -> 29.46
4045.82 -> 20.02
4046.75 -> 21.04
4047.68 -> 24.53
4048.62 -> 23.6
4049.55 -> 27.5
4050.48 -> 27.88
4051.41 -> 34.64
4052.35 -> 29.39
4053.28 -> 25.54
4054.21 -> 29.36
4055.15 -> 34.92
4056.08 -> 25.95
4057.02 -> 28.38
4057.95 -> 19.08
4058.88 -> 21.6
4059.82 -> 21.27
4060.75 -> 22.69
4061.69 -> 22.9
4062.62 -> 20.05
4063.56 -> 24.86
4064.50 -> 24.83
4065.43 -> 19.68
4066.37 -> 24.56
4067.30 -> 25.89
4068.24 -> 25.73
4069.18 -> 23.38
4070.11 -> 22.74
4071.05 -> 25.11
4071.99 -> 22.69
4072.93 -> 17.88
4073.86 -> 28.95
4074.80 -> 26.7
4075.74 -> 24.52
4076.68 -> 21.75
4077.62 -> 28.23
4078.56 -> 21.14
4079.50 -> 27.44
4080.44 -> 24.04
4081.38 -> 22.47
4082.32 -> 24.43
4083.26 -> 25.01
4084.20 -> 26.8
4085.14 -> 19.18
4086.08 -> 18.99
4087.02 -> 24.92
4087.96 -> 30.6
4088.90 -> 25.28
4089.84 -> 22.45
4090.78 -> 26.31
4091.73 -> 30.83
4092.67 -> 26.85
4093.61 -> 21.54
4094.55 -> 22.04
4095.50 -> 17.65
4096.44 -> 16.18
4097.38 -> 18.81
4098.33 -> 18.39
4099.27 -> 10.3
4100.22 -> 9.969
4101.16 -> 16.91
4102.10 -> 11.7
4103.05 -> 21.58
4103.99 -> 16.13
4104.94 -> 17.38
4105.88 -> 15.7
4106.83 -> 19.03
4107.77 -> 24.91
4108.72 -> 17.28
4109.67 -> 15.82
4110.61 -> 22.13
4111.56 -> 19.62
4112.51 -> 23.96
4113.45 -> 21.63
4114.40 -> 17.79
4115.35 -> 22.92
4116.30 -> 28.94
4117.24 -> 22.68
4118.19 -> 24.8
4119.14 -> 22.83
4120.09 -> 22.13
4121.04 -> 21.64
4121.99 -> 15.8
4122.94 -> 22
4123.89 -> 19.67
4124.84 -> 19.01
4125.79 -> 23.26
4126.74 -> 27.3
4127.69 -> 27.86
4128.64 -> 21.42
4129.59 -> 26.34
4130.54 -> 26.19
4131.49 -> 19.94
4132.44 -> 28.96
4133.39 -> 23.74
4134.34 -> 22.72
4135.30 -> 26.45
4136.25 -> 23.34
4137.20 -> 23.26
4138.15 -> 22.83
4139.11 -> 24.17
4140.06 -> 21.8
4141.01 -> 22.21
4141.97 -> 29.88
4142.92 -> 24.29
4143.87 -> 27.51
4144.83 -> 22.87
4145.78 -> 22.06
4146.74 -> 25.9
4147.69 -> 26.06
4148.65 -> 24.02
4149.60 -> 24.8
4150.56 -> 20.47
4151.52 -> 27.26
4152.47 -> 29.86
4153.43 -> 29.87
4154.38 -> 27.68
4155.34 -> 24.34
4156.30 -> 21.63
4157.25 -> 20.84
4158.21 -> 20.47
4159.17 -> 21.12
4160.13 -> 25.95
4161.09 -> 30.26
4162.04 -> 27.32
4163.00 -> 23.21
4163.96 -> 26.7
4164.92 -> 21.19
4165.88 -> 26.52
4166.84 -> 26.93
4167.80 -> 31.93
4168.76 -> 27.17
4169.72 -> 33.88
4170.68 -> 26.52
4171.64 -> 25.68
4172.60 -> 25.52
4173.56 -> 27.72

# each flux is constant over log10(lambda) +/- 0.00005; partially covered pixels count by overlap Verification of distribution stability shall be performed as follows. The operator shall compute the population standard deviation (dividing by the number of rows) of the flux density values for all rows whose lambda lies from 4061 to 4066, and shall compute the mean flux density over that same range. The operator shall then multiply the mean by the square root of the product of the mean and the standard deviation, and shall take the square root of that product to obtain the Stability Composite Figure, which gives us 12.6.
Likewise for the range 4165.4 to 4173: 15.9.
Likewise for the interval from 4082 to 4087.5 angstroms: 13.9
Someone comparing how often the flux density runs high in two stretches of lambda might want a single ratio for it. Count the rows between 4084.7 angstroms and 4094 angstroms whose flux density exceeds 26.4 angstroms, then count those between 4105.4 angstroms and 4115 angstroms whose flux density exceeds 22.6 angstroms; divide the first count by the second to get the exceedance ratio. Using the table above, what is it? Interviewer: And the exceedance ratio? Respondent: 1.5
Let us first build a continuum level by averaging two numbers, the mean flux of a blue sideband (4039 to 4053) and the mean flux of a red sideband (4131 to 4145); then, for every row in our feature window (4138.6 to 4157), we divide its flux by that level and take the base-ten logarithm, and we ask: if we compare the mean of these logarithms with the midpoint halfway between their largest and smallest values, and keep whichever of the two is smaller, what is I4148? -0.010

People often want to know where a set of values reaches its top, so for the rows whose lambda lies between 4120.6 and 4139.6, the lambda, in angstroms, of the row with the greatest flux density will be 4132.44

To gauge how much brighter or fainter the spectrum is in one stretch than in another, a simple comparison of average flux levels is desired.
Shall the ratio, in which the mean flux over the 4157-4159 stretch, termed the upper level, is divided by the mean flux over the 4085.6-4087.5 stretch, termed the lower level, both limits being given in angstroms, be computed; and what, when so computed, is 0.94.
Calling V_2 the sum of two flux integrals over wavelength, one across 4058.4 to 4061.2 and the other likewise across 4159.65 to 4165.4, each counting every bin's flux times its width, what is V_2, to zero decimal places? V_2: 209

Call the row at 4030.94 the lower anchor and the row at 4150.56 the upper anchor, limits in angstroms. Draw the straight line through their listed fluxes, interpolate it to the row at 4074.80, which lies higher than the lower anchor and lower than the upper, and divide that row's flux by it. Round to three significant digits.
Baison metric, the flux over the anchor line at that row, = 1.22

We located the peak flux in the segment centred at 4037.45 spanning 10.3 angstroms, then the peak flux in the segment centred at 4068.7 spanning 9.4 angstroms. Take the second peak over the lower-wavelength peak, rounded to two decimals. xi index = 0.75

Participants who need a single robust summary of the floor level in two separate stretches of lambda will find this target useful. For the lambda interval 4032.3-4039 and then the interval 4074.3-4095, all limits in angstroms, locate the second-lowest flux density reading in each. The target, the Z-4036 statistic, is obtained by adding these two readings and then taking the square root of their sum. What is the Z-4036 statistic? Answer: 6.28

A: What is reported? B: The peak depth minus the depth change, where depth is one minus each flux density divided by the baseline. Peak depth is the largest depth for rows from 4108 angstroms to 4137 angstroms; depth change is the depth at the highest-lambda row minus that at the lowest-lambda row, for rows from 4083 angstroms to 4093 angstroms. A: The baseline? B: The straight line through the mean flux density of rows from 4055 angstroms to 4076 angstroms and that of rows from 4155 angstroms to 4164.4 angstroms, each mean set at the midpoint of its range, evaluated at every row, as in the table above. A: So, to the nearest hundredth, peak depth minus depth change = 0.42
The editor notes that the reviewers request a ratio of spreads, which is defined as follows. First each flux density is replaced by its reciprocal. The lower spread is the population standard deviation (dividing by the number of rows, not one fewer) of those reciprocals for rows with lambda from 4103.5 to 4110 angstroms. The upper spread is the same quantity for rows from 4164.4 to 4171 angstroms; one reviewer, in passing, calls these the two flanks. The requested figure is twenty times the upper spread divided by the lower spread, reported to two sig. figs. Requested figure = 14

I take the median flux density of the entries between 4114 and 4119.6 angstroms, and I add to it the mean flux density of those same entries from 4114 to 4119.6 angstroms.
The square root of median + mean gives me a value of 6.80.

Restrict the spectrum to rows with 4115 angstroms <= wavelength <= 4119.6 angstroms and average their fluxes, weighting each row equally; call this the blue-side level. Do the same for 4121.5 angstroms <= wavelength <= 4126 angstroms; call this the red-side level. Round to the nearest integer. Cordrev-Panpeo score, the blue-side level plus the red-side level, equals 44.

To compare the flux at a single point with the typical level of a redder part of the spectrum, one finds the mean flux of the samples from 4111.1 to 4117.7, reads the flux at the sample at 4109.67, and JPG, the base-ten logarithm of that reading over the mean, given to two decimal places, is -0.15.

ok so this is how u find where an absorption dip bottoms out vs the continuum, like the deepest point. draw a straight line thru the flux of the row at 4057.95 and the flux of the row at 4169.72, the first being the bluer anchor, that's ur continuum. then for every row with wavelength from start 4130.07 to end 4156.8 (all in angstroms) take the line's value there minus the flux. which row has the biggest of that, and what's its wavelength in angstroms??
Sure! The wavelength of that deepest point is 4150.56 angstroms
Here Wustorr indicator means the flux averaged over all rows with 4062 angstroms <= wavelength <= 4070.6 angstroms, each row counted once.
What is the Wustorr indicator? 23.5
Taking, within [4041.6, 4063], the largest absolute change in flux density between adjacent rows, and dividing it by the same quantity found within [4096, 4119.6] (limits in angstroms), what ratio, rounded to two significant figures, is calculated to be 0.96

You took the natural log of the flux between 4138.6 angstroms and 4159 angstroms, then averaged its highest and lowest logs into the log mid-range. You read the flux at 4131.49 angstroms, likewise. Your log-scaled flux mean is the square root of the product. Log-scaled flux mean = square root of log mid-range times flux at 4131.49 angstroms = 8.0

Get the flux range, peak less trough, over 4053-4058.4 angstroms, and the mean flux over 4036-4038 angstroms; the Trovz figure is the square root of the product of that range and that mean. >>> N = 22.0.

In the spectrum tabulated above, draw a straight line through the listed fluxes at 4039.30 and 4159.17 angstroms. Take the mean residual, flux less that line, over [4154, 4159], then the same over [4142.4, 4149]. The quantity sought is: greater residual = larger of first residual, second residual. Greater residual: 3.3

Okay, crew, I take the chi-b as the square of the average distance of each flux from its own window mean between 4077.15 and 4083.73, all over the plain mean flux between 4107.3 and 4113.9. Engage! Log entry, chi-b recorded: 0.17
